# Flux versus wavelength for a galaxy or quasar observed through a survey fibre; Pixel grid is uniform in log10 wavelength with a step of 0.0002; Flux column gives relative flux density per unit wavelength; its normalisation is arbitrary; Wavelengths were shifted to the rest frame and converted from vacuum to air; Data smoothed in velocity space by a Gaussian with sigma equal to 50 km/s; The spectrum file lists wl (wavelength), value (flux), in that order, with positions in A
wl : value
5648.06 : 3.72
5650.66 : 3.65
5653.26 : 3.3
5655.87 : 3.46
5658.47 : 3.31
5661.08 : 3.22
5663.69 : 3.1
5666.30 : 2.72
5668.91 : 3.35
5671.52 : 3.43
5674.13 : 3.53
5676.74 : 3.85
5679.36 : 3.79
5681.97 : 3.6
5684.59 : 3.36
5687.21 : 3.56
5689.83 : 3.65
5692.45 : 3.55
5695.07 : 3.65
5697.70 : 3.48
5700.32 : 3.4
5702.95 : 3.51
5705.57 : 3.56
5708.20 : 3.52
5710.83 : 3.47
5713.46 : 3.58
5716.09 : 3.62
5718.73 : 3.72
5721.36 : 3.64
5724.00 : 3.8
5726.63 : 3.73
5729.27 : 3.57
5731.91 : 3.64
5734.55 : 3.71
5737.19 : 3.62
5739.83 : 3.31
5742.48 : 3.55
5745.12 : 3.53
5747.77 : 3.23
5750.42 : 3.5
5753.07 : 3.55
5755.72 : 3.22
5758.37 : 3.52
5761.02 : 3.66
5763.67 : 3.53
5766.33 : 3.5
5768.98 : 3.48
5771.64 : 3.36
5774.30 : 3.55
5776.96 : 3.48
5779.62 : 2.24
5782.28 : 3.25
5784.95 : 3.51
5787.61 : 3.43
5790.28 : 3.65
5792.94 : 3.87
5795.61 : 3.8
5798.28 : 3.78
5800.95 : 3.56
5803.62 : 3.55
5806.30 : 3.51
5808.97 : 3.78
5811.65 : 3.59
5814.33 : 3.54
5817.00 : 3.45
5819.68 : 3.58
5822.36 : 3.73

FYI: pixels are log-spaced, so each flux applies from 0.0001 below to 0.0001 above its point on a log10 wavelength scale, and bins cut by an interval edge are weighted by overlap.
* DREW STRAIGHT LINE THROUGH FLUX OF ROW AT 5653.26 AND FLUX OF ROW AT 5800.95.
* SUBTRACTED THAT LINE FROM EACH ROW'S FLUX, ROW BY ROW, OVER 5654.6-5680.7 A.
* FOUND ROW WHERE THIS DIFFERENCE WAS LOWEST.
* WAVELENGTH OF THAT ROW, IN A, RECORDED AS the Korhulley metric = 5666.30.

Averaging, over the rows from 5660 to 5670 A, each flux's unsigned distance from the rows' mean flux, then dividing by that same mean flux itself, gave 0.061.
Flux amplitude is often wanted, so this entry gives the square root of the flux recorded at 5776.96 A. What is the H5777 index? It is 1.87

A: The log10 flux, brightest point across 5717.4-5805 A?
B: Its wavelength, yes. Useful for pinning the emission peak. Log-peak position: 5792.94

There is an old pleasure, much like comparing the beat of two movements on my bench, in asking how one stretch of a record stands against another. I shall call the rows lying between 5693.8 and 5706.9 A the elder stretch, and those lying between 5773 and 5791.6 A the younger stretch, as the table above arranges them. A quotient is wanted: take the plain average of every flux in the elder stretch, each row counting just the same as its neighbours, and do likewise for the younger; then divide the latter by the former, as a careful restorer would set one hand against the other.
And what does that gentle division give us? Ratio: 0.94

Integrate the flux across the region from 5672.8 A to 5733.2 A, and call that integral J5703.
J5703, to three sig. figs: 217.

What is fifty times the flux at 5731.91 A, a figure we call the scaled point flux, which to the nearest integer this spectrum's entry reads 182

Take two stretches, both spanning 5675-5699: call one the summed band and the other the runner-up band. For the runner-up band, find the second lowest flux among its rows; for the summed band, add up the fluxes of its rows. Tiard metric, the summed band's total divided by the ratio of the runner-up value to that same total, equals 303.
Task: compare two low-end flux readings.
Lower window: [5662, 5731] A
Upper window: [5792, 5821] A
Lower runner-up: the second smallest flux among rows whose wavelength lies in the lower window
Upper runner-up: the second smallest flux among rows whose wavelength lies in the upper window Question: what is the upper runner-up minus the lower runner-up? 0.41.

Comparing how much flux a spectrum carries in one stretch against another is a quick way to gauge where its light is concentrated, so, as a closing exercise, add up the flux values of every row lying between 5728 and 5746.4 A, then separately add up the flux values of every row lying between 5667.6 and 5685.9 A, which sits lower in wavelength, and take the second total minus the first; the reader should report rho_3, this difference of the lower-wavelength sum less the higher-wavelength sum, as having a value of -0.02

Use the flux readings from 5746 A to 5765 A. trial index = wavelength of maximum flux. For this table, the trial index 5761.02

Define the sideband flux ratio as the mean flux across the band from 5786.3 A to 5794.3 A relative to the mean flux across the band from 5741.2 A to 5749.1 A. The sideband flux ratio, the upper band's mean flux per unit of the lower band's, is 1.06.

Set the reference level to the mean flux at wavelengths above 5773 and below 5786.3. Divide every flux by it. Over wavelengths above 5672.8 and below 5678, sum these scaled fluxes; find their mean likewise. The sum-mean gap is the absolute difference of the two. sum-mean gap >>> 1.2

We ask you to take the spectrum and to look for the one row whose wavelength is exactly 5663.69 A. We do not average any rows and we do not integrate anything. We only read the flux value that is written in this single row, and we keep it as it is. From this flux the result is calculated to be 3.1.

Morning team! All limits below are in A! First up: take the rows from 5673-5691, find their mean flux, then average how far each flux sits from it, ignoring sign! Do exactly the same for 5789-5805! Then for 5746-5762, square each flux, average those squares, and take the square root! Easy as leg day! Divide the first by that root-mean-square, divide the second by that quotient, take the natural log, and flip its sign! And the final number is -1.2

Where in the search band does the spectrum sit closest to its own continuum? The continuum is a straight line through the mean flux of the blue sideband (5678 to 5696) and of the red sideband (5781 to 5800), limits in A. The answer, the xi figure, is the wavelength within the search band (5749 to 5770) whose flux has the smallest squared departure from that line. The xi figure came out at 5761.02 A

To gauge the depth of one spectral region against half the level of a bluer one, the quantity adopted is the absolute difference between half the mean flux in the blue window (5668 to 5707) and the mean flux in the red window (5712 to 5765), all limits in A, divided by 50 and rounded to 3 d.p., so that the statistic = 0.036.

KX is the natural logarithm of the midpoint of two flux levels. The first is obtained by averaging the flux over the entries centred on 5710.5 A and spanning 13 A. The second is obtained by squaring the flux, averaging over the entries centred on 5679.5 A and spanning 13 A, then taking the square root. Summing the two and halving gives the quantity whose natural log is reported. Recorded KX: 1.28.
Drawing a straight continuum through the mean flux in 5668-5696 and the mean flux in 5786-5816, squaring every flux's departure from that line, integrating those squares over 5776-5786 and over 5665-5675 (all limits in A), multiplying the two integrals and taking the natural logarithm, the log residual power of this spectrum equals 2.4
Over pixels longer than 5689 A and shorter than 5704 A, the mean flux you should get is 3.54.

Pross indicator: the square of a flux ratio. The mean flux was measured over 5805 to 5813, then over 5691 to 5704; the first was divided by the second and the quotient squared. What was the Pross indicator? 1.06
